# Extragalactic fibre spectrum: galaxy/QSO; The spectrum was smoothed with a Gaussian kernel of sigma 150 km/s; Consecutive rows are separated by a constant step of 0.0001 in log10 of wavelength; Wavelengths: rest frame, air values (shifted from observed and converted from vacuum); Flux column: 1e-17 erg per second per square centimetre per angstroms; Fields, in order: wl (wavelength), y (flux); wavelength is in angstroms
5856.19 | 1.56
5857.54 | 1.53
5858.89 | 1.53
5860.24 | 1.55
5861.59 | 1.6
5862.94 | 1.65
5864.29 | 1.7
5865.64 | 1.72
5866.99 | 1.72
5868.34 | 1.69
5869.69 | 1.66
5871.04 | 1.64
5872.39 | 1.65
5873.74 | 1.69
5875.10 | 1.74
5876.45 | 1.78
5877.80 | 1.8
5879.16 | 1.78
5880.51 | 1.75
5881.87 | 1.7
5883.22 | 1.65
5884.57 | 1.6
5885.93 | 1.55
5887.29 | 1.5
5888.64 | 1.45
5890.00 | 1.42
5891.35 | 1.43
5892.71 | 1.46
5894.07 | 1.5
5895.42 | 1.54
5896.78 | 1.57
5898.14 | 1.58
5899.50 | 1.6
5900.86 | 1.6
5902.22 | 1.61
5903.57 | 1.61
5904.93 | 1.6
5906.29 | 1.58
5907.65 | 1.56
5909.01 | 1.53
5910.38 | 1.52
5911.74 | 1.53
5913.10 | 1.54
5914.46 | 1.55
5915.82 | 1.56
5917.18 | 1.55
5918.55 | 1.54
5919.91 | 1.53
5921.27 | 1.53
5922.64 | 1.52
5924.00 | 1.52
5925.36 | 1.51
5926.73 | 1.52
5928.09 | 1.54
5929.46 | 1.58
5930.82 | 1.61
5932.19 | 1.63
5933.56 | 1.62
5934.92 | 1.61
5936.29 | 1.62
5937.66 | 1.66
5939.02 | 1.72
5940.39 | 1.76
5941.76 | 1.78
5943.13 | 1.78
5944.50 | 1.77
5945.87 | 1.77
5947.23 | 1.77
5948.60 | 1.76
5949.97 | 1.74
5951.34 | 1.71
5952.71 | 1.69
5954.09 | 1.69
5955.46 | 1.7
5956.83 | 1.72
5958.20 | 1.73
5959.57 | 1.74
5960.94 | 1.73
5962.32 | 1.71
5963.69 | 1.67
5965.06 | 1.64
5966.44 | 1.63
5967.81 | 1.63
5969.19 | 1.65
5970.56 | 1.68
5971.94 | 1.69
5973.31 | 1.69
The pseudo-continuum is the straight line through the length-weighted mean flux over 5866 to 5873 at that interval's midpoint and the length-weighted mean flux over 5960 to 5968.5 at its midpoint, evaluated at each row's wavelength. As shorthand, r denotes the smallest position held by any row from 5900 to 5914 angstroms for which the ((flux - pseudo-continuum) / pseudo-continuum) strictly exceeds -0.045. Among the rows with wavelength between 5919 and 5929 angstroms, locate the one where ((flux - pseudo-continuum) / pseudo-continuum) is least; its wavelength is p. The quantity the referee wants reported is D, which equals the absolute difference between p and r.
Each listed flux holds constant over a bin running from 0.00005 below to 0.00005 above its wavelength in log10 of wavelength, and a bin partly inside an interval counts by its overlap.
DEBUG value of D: 24.5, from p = 5925.36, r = 5900.86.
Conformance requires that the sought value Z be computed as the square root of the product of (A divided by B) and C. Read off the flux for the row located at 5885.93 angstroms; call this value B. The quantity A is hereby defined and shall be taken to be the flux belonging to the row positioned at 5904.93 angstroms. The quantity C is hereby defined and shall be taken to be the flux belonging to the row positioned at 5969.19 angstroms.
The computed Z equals 1.31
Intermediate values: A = 1.6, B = 1.55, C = 1.65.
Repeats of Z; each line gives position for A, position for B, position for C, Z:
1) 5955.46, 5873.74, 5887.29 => 1.23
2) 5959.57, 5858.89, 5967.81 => 1.36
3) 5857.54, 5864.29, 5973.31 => 1.23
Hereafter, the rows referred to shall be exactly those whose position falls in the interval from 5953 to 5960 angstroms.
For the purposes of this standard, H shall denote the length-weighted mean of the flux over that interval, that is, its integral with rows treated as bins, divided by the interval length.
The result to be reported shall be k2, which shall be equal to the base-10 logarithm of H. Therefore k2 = 0.234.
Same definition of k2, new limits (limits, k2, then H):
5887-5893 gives 0.161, 1.45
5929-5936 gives 0.207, 1.61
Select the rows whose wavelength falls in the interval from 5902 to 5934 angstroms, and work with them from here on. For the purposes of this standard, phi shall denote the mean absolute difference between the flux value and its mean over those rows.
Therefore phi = 0.03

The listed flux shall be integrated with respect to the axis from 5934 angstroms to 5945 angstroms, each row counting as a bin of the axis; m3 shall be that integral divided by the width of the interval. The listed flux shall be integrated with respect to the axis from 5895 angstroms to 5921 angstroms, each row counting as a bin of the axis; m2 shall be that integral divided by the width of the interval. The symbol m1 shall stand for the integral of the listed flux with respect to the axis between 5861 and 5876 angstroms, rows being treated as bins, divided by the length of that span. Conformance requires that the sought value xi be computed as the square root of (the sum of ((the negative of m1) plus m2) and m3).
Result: 1.26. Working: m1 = 1.68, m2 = 1.56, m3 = 1.71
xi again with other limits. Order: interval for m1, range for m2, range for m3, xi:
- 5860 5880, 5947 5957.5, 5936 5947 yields 1.33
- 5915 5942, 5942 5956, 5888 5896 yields 1.27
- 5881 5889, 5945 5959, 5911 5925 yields 1.30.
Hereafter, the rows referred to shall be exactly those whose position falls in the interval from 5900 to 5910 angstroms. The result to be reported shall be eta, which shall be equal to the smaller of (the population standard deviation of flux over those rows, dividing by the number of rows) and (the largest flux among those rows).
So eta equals 0.028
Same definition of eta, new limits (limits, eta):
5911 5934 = 0.036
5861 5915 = 0.097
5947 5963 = 0.025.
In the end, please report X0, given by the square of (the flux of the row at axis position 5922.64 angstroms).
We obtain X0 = 2.3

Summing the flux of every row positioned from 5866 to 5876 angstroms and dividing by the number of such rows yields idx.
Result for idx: 1.68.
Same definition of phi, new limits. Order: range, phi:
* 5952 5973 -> 0.03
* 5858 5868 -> 0.07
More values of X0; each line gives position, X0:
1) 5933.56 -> 2.6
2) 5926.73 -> 2.3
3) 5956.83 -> 3.0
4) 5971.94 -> 2.9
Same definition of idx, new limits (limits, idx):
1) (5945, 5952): 1.75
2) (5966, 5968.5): 1.63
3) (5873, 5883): 1.75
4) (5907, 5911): 1.54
